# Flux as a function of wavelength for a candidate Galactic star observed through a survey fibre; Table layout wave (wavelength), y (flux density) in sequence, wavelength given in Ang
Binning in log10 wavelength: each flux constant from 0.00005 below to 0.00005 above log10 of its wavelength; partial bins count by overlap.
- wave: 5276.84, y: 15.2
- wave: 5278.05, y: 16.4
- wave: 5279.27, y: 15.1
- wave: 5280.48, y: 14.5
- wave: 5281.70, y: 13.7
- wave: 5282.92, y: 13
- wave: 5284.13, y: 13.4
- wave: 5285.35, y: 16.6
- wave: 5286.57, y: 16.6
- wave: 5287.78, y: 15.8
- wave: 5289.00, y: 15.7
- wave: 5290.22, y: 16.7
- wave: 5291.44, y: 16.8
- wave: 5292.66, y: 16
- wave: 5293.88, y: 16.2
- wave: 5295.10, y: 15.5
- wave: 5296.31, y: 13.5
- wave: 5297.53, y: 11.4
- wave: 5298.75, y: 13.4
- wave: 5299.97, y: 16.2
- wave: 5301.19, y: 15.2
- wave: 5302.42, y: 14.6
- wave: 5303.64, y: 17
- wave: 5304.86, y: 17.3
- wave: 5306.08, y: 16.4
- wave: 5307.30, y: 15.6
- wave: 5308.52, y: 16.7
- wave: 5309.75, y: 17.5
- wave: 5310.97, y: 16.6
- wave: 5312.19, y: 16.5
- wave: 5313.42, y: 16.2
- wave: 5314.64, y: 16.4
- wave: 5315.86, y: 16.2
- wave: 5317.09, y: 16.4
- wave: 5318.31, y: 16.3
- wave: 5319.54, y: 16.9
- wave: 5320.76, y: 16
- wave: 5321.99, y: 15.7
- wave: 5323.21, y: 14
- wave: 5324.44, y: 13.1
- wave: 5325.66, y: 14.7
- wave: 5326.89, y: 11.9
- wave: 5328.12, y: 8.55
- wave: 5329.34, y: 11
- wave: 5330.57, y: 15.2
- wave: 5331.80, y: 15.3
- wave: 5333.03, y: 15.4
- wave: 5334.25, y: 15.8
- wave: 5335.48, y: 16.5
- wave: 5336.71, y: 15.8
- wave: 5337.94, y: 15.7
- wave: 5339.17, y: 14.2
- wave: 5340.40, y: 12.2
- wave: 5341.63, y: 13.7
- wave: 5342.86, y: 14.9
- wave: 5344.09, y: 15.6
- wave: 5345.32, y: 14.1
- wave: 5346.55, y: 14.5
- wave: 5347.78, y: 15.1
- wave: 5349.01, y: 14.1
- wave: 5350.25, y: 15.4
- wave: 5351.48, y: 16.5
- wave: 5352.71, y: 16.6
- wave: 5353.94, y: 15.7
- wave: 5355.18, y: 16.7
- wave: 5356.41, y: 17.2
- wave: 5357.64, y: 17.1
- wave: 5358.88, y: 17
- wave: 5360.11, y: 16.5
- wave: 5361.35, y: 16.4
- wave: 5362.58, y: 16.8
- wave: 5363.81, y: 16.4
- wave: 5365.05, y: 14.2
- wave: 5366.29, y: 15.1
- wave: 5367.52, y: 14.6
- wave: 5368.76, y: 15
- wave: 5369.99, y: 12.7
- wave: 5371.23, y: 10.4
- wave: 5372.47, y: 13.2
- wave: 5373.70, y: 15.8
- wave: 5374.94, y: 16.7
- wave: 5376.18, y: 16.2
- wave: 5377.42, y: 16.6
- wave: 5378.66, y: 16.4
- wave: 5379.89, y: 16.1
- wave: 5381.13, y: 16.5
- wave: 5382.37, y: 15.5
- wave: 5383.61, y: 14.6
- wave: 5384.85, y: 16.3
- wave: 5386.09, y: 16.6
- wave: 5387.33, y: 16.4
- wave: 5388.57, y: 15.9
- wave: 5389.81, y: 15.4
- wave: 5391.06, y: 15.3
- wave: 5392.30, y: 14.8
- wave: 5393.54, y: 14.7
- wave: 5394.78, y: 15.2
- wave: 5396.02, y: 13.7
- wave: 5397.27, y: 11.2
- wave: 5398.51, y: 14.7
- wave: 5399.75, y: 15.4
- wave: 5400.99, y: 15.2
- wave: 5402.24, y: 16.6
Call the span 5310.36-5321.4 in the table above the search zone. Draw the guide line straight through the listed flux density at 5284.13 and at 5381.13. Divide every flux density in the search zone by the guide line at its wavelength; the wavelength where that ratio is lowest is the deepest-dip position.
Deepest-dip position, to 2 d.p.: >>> 5320.76 Ang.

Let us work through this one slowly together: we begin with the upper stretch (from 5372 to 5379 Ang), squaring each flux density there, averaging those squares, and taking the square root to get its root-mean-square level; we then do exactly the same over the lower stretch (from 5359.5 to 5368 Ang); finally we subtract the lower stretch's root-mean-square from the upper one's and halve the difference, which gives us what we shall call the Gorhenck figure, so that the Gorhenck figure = 0.1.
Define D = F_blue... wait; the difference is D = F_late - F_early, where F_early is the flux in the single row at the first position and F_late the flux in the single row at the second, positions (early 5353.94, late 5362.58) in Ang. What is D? 1.1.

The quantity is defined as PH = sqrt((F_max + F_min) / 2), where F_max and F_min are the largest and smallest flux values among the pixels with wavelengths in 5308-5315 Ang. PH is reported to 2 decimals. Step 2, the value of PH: 4.10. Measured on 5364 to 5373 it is 3.57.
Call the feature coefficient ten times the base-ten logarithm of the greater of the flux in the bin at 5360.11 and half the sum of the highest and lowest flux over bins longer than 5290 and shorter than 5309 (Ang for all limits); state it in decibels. 12.2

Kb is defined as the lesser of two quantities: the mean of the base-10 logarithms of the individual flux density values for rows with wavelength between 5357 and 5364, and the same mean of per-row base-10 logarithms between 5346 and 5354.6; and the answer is 1.187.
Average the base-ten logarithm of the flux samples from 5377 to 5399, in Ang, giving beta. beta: 1.18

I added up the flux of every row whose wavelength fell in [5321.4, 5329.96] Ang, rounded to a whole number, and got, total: 89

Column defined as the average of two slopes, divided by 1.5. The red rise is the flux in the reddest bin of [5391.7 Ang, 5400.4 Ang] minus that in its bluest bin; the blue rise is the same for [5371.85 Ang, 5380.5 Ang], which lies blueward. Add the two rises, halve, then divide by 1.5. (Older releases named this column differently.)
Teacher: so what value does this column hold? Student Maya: 1.2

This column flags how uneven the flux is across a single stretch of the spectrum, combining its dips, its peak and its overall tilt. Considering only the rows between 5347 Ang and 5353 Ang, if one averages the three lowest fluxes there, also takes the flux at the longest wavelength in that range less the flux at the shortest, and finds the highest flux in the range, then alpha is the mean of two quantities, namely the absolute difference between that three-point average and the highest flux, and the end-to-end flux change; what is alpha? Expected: 1.6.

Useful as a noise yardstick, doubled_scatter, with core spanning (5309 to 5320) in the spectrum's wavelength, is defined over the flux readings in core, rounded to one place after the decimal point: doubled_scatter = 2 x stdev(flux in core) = 0.8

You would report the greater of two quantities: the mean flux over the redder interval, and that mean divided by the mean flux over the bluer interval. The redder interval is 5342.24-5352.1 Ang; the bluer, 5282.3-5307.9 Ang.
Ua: 15.0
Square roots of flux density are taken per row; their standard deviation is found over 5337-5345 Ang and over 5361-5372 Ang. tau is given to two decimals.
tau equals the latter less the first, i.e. 0.10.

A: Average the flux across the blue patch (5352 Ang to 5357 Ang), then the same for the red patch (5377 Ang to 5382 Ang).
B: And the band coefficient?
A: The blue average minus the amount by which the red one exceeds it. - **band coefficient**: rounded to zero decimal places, 17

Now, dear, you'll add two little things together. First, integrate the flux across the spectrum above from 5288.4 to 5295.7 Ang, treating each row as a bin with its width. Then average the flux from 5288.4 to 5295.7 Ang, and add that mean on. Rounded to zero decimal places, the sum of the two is 134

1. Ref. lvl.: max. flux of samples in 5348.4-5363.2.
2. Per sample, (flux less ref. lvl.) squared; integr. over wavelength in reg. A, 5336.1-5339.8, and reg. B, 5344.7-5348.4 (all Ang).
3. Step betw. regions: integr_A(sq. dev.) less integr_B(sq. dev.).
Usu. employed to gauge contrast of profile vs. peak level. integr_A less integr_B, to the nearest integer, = -10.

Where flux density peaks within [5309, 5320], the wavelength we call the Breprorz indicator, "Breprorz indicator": 5309.75 Ang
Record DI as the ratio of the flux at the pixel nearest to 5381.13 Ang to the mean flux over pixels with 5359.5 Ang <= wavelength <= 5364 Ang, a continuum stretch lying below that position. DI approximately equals 1.00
